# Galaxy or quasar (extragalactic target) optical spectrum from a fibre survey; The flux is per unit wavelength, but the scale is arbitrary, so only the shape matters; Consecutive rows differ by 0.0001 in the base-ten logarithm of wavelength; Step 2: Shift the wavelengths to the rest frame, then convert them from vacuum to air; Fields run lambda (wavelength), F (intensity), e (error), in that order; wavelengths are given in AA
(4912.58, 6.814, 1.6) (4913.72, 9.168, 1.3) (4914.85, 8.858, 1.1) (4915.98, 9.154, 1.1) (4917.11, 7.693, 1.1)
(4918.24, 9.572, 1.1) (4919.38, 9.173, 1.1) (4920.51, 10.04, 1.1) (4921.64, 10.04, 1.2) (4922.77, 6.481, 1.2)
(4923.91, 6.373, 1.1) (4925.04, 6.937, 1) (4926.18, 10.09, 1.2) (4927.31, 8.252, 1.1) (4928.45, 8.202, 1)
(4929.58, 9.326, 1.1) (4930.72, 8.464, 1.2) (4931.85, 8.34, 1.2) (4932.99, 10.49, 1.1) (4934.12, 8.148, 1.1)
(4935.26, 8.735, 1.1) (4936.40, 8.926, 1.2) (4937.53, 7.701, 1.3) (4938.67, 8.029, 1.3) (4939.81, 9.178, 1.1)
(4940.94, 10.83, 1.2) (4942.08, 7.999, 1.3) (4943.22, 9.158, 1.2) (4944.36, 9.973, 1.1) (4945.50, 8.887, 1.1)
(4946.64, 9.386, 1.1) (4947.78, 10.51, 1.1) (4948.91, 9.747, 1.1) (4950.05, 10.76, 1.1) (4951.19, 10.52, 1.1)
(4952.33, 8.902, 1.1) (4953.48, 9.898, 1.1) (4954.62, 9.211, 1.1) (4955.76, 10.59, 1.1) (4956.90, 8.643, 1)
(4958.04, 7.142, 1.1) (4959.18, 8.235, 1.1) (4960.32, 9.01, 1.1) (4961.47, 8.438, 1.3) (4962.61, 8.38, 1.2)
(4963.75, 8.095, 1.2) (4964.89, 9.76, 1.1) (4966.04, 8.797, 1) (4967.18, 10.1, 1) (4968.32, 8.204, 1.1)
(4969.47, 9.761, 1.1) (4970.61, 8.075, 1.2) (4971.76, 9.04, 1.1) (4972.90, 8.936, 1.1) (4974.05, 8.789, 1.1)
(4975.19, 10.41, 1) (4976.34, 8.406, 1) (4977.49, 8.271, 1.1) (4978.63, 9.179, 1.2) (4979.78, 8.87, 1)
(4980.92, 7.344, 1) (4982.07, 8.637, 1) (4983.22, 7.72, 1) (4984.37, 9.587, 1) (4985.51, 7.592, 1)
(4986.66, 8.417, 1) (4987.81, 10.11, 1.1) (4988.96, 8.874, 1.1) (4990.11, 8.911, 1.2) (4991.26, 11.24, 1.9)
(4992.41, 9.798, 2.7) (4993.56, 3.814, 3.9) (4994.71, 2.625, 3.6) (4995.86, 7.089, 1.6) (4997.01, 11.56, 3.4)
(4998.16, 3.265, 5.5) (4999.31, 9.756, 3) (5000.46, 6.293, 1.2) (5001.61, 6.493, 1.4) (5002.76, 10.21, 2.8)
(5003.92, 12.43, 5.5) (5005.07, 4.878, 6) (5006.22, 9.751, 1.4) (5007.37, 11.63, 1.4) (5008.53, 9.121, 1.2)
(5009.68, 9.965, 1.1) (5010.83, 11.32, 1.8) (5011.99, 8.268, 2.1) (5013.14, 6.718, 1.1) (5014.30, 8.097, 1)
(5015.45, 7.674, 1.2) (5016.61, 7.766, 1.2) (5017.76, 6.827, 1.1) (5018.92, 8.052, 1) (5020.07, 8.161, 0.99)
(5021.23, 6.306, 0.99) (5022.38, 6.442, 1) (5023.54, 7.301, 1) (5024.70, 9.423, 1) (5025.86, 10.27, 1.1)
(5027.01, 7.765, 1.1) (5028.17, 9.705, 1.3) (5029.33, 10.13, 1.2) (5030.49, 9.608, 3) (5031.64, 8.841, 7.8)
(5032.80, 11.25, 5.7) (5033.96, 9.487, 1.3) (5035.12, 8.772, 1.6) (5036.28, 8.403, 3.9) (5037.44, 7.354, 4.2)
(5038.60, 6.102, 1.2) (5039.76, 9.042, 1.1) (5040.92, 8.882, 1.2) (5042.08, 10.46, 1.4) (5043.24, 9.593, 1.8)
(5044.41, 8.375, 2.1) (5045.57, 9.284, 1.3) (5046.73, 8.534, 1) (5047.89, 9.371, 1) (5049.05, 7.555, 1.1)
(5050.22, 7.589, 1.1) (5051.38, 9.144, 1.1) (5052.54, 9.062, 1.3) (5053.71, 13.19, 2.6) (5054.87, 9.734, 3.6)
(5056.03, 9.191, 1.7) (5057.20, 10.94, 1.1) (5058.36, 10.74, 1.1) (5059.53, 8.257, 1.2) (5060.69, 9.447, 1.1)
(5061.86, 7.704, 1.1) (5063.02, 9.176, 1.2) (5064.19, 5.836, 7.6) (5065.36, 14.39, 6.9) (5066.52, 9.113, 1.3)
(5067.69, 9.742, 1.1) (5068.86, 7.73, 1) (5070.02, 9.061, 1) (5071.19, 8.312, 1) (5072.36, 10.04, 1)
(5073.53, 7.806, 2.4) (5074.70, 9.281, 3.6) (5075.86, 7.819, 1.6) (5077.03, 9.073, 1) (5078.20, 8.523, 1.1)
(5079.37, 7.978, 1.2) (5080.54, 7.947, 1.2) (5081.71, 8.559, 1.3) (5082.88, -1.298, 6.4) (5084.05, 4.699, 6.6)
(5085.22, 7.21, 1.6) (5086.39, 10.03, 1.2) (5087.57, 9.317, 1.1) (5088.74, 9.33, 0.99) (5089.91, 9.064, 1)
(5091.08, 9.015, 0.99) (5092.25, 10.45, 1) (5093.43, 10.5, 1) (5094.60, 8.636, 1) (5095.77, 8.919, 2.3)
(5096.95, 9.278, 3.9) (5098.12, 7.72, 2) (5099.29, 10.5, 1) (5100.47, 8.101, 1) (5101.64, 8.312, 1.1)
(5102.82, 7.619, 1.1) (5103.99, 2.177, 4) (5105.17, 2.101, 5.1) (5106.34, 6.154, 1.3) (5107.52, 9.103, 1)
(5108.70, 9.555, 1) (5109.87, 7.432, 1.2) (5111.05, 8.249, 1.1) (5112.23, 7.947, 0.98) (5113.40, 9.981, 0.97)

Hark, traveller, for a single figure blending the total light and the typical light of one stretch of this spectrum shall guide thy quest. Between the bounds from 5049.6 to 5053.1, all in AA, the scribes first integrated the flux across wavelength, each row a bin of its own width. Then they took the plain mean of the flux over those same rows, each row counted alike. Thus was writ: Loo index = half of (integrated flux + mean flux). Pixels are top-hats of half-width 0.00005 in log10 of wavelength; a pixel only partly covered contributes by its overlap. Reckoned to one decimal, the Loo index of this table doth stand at 19.3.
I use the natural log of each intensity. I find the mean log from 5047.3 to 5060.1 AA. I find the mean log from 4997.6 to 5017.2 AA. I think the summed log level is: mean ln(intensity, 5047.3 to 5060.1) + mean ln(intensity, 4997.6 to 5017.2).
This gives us 4.33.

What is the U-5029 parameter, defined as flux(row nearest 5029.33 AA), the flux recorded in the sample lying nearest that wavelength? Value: 10.13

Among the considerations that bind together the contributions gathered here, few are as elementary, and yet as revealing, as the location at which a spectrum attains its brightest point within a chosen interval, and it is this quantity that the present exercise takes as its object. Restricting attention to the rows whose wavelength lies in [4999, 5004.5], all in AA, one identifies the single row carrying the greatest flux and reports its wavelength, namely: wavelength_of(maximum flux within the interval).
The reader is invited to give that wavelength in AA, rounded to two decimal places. 5003.92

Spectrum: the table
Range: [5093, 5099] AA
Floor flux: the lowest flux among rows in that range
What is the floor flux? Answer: 7.72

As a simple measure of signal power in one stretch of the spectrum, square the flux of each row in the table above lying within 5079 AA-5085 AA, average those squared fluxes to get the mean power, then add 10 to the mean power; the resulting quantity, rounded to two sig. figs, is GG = 55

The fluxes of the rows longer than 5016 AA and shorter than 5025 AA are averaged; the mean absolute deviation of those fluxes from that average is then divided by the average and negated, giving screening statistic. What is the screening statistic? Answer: -0.11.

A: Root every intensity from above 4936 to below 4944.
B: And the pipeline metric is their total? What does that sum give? 21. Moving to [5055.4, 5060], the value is 12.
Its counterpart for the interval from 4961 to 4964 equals 9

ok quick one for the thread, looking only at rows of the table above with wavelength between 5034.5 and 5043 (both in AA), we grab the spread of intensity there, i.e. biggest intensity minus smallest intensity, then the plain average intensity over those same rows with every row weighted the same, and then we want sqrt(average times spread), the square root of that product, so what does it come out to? 6.1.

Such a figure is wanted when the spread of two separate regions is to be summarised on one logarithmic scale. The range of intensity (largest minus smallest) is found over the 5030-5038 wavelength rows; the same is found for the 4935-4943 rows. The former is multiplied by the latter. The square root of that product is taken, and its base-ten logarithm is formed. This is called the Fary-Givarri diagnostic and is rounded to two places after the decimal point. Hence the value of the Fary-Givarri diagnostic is 0.54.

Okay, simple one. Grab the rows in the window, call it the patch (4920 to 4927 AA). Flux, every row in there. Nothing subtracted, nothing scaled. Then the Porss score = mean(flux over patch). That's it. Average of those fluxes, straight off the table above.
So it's 8.3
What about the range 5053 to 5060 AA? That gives 10.3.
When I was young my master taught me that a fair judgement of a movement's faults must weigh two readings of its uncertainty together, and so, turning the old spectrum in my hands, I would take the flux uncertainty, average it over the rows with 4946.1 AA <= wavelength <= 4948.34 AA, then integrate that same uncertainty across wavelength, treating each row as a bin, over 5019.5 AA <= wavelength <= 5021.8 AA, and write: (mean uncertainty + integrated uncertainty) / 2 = 1.69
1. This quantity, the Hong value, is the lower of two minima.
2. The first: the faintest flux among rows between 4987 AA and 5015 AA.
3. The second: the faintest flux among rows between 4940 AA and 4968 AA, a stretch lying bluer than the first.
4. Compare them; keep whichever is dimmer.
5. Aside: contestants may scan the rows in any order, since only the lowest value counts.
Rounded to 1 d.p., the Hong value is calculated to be 2.6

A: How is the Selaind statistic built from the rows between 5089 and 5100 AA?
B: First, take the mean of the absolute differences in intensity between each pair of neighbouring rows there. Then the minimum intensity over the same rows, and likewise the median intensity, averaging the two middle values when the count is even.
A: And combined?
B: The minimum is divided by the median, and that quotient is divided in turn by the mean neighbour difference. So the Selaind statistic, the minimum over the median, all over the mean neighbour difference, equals 0.81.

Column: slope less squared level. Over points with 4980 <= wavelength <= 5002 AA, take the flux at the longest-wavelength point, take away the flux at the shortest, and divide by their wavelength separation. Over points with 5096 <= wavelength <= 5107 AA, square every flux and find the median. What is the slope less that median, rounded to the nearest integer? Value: -60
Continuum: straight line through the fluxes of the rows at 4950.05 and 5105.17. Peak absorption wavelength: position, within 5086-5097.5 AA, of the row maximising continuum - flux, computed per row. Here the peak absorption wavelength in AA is 5094.60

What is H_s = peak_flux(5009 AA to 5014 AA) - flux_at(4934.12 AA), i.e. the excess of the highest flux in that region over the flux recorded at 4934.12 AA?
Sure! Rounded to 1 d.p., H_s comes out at 3.2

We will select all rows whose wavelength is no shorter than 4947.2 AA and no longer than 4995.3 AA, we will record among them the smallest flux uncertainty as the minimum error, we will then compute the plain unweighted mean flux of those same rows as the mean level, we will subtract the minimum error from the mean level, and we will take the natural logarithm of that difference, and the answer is 2.053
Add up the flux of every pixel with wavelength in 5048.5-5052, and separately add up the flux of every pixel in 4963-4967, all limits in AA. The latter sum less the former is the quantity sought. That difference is 2.4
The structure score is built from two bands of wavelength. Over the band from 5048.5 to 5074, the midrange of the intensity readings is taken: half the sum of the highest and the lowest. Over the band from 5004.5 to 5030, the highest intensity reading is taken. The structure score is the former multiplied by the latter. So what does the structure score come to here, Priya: 118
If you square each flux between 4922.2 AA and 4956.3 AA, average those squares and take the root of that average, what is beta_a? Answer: 9.1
